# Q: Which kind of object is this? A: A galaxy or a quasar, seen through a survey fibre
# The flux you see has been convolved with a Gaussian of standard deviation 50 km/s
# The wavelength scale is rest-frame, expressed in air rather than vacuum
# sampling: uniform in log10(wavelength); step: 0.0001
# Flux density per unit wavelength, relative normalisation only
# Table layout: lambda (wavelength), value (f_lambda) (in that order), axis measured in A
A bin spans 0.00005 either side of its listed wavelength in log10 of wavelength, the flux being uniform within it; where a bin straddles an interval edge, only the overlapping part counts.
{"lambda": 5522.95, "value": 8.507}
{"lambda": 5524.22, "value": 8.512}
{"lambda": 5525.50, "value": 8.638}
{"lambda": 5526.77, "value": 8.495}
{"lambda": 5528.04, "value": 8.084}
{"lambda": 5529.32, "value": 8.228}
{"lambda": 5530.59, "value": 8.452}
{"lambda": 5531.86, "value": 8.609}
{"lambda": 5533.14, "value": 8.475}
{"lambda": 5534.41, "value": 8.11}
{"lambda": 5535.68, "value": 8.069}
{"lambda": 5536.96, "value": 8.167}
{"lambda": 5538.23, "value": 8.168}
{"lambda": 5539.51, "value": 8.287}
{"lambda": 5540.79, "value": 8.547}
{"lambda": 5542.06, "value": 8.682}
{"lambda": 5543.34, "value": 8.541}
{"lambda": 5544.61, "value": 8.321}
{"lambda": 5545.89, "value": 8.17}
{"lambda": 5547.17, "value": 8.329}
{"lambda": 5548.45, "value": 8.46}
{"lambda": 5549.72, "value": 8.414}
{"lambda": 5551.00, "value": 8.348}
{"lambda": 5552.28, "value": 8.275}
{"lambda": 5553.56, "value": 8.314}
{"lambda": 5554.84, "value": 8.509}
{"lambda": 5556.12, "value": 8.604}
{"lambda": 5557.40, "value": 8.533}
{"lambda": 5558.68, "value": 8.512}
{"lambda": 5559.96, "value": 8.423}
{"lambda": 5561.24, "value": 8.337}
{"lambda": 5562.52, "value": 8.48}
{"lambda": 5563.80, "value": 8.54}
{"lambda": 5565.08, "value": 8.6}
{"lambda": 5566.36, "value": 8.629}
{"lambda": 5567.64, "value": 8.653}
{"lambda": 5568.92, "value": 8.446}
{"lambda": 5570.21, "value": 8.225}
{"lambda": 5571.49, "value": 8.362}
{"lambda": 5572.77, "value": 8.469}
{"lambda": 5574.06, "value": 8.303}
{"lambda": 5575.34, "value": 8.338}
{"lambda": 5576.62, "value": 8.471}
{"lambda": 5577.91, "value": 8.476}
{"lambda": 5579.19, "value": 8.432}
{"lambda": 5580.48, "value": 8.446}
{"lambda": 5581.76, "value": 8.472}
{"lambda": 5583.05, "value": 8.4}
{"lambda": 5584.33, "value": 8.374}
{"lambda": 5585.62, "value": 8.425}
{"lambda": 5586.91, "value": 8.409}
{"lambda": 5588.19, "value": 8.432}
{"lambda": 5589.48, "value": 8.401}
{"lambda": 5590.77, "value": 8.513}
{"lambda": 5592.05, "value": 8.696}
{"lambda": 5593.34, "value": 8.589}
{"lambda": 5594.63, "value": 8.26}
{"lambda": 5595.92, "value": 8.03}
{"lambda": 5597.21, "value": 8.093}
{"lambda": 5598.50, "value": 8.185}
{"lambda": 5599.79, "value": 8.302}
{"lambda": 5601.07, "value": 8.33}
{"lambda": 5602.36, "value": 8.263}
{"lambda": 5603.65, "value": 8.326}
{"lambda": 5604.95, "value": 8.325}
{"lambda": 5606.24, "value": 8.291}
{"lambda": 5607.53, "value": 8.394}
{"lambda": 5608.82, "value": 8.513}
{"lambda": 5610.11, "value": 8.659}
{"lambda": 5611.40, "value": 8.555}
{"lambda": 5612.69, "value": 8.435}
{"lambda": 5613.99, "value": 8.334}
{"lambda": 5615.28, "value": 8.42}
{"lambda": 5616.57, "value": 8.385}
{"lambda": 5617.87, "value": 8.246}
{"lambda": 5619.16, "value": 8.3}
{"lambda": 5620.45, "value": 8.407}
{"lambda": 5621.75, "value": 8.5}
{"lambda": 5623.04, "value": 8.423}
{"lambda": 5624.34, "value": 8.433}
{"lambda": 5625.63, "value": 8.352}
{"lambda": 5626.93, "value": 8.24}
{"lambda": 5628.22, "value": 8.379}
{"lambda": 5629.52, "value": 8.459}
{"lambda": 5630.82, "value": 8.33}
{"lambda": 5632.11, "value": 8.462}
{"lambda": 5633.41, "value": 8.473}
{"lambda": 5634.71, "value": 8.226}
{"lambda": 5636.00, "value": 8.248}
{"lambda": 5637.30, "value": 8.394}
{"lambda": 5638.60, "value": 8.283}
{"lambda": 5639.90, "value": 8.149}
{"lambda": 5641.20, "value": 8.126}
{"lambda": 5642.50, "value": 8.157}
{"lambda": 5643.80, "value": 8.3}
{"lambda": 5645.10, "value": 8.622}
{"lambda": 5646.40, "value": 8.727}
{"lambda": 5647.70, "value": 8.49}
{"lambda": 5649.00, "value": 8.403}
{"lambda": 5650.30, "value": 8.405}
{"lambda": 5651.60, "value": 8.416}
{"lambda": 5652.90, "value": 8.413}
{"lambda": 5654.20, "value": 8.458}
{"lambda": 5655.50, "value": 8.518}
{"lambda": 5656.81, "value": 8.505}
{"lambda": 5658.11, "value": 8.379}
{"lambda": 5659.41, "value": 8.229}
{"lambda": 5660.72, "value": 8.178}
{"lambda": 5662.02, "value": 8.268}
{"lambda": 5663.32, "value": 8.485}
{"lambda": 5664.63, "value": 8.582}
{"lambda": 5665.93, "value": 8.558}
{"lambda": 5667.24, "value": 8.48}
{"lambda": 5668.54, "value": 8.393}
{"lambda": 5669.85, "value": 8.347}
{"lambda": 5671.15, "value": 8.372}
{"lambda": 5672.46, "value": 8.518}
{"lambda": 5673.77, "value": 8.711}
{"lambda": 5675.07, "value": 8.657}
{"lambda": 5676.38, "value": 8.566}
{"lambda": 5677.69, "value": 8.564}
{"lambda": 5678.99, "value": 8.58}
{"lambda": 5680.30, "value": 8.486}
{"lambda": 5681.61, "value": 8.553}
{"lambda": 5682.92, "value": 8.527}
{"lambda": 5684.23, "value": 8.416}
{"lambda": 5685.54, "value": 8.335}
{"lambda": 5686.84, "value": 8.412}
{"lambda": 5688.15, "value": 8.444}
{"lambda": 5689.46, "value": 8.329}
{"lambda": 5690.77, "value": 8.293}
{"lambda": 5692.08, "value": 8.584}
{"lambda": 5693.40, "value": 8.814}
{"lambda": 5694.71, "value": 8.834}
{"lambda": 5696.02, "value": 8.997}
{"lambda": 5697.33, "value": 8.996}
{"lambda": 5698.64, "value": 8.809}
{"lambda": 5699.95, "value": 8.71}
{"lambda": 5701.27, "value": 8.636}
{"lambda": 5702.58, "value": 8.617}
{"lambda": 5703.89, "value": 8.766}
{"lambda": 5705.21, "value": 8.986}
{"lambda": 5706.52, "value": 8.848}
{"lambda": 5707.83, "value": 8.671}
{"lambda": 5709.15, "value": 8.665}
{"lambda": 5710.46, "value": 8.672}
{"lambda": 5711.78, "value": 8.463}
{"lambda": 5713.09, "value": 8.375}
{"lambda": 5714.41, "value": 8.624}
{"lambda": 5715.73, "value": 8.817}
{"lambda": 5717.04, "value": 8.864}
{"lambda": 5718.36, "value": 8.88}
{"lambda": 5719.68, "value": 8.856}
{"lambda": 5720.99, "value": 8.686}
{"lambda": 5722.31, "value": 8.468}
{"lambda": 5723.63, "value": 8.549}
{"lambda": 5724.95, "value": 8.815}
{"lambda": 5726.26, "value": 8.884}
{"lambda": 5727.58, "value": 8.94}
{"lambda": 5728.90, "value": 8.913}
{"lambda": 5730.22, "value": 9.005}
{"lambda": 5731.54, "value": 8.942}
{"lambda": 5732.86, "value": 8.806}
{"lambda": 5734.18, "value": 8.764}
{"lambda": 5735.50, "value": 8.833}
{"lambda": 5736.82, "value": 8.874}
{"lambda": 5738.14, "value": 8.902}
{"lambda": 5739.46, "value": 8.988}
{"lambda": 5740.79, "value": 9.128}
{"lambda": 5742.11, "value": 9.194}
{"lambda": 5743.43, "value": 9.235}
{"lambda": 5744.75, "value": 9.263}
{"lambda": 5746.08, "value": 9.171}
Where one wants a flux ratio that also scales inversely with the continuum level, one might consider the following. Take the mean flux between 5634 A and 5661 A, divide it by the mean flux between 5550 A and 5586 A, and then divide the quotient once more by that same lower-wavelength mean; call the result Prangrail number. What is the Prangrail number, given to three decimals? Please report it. 0.117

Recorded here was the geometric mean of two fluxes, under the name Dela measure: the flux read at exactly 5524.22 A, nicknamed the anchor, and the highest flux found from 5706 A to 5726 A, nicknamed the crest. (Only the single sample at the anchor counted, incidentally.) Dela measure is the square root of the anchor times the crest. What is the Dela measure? 8.69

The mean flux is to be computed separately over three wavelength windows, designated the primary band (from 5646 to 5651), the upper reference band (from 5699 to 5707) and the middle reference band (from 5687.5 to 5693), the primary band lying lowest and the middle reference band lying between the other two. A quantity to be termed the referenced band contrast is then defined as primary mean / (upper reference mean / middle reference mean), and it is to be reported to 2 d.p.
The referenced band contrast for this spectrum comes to 8.17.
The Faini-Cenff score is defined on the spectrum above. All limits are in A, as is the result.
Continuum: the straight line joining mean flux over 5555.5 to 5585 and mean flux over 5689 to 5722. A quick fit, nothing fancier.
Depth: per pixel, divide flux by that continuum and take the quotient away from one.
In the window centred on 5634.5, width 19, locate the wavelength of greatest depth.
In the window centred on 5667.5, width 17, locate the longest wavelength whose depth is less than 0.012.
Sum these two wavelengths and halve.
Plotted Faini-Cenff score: 5658.1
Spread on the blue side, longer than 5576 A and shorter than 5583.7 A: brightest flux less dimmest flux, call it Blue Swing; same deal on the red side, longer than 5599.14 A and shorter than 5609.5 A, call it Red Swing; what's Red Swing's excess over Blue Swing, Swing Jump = 0.17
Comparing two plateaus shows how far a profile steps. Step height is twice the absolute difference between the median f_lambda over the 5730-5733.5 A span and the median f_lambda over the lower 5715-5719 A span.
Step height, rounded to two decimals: 0.16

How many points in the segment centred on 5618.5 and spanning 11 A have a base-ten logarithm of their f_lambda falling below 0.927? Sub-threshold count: 7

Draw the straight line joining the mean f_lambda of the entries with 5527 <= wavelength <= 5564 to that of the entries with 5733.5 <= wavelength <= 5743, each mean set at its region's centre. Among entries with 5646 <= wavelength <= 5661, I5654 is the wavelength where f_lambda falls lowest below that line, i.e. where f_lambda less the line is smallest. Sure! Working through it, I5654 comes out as 5660.72 A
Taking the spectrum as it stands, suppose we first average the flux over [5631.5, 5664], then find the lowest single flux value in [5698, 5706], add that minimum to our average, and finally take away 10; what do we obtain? 7.0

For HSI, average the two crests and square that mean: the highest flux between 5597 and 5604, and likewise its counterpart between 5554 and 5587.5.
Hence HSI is 72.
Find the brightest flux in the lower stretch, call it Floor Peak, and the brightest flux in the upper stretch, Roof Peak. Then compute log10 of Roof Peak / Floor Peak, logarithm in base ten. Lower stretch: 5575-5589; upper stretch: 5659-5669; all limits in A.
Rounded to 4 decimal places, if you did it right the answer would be 0.0054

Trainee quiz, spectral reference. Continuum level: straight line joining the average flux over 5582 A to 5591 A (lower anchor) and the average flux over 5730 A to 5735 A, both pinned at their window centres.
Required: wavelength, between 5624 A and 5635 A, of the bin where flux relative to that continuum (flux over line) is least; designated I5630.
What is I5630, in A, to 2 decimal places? 5634.71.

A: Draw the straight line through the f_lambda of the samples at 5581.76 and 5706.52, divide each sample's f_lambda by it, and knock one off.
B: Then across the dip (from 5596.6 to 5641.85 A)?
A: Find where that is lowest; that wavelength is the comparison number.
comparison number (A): 5641.20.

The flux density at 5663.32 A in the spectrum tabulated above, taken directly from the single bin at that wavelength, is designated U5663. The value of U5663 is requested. 8.485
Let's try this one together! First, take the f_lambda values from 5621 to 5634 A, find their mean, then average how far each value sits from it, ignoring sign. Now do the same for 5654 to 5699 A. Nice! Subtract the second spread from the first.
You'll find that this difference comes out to -0.08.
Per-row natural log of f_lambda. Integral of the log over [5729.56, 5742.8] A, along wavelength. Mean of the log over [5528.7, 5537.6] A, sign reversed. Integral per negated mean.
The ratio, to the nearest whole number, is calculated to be -14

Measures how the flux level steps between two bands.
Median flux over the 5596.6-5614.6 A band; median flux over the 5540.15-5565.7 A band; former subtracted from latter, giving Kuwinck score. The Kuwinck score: 0.14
